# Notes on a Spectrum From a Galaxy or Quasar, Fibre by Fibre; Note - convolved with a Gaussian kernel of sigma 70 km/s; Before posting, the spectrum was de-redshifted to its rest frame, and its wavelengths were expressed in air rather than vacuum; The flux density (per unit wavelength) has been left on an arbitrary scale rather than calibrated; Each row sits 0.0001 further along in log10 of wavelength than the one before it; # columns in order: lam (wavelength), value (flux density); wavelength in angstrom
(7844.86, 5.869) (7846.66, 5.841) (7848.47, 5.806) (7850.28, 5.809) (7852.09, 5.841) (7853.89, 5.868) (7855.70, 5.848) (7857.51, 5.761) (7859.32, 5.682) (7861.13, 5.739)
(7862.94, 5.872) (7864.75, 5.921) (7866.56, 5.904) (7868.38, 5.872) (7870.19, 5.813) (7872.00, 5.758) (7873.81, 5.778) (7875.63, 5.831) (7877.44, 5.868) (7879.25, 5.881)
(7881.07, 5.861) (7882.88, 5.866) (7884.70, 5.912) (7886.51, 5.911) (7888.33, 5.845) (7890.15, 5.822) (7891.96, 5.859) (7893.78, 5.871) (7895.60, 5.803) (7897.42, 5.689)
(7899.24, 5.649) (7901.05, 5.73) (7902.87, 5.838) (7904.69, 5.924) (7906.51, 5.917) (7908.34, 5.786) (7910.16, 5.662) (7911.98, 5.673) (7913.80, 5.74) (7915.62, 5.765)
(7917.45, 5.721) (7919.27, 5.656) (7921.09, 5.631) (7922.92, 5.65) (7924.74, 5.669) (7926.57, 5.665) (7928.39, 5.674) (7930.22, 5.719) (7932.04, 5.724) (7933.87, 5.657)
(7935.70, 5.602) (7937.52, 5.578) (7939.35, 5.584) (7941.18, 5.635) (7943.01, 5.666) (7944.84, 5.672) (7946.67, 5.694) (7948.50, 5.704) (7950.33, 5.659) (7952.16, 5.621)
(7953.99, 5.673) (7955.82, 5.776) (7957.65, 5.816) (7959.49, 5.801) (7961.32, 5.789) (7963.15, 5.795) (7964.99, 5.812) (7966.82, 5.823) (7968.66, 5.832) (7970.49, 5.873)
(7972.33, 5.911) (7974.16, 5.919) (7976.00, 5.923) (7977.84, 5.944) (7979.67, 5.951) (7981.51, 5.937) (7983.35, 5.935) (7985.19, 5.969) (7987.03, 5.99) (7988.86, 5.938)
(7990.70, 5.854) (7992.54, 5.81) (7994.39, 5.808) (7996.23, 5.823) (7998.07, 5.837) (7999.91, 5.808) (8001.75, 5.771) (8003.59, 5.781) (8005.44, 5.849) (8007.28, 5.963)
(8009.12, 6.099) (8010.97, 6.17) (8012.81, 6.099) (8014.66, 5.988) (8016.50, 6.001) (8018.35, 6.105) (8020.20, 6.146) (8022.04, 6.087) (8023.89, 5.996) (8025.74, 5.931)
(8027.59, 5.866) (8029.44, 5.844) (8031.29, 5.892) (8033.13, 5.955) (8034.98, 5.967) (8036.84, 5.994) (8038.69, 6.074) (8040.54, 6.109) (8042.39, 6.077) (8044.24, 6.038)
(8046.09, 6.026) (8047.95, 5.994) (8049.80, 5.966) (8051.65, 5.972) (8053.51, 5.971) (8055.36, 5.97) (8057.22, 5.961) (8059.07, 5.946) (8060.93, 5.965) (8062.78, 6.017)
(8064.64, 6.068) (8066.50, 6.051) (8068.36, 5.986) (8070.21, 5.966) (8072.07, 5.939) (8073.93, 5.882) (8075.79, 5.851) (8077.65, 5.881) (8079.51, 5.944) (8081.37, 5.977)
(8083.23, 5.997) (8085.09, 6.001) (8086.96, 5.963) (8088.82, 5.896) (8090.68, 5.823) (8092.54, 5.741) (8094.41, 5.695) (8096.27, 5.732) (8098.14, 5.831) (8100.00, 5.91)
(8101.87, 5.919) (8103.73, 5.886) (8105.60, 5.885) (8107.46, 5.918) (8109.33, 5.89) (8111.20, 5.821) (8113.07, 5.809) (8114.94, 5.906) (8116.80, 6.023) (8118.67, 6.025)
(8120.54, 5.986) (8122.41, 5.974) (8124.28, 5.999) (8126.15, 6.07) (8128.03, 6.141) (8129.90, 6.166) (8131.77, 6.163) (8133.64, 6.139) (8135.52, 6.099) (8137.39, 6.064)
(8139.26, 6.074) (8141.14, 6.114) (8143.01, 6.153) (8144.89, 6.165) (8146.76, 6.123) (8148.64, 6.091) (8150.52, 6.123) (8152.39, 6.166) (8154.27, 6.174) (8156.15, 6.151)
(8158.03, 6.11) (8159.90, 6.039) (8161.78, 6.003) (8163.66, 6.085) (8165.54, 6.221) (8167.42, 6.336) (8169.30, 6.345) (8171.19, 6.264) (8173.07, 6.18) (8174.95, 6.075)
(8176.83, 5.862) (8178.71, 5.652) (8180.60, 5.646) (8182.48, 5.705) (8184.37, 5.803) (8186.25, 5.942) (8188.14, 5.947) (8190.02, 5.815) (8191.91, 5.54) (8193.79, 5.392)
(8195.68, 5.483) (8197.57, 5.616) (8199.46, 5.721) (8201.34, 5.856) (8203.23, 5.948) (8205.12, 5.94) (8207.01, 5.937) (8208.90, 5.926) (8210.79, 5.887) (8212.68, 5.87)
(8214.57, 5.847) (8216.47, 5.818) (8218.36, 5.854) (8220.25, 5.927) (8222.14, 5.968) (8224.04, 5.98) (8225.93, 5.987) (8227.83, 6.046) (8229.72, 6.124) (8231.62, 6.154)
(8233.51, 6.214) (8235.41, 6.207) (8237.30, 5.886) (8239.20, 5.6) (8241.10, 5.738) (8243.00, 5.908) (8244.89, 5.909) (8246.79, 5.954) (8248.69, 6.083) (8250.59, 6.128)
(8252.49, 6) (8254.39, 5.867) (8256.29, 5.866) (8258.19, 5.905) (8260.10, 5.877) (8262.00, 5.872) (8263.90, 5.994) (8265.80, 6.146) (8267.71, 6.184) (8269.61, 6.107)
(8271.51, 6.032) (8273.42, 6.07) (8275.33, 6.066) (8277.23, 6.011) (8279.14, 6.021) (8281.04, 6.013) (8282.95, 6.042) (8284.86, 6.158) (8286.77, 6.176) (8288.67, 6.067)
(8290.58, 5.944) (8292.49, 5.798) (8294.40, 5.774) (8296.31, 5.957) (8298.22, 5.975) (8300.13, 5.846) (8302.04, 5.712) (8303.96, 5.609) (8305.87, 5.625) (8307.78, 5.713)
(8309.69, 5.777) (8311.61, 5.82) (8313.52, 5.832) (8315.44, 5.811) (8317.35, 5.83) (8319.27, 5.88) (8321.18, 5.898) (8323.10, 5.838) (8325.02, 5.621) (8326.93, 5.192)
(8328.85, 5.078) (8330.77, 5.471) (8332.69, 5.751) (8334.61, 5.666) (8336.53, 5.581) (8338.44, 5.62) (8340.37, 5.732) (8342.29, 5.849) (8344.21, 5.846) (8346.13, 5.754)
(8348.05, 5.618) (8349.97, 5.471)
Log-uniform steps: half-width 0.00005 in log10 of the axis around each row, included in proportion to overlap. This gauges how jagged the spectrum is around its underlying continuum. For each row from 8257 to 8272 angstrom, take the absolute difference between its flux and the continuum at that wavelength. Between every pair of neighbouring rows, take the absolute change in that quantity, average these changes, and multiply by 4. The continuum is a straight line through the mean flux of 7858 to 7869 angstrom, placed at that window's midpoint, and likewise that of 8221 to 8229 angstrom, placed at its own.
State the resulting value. 0.26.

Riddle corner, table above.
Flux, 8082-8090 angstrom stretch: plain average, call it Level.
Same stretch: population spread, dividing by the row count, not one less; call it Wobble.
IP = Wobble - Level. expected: -5.92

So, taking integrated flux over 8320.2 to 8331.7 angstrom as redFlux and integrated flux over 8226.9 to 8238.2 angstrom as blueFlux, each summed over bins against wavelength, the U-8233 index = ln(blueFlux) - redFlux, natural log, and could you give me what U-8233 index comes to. -59.2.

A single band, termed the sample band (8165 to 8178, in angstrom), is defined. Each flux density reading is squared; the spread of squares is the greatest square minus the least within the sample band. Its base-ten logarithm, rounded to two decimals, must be 0.77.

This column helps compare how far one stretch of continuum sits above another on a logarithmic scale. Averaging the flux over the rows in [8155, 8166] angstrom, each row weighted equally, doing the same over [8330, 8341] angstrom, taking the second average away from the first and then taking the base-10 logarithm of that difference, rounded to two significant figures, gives -0.33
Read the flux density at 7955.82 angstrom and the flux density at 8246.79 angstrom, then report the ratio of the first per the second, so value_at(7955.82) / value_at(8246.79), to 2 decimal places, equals 0.97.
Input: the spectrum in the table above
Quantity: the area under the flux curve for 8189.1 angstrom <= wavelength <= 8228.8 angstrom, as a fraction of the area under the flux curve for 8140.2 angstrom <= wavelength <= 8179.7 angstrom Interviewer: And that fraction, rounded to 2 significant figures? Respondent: 0.96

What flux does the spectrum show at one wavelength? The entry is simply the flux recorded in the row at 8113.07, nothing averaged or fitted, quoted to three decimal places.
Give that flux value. 5.809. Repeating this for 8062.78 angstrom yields 6.017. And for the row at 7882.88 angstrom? 5.866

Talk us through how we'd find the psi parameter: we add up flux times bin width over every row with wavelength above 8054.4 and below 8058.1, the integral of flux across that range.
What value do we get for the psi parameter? 22.1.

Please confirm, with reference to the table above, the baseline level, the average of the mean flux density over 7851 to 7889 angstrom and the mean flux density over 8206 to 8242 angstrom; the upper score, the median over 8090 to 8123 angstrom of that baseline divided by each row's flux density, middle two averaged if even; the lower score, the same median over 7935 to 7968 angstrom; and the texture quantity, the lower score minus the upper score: 0.036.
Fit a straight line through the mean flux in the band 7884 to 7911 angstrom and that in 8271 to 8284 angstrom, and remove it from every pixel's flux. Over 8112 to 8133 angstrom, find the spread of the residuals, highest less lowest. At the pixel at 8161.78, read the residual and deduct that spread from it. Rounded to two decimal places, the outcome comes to -0.31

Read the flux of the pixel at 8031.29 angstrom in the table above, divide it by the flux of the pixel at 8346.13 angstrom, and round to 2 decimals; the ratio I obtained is 1.02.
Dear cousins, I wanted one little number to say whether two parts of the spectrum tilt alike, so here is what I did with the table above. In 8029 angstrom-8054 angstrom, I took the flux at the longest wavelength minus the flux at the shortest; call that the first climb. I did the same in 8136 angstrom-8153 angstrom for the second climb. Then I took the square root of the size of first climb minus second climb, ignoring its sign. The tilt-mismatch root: 0.16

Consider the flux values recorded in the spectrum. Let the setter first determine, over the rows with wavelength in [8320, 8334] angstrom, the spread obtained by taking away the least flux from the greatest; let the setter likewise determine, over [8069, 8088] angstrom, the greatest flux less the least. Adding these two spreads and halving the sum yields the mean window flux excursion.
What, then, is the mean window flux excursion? 0.485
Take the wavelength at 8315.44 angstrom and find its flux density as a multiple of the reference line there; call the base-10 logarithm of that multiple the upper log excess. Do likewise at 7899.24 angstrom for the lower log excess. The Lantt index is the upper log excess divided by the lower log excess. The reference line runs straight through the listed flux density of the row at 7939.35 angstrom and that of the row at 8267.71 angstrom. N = -3.1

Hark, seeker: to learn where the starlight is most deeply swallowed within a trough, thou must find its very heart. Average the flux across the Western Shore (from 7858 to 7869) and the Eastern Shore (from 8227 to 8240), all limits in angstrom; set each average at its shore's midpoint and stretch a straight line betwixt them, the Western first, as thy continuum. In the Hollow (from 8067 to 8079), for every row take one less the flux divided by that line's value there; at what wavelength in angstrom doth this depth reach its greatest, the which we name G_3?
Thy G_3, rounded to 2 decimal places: 8075.79 angstrom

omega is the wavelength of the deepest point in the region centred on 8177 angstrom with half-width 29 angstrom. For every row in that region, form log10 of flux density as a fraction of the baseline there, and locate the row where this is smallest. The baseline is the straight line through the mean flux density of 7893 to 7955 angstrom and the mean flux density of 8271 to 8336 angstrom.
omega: 8193.79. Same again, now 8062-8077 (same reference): 8075.79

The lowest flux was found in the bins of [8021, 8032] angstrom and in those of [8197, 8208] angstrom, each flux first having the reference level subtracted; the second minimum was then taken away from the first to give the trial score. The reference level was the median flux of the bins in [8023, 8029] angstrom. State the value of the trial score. 0.23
